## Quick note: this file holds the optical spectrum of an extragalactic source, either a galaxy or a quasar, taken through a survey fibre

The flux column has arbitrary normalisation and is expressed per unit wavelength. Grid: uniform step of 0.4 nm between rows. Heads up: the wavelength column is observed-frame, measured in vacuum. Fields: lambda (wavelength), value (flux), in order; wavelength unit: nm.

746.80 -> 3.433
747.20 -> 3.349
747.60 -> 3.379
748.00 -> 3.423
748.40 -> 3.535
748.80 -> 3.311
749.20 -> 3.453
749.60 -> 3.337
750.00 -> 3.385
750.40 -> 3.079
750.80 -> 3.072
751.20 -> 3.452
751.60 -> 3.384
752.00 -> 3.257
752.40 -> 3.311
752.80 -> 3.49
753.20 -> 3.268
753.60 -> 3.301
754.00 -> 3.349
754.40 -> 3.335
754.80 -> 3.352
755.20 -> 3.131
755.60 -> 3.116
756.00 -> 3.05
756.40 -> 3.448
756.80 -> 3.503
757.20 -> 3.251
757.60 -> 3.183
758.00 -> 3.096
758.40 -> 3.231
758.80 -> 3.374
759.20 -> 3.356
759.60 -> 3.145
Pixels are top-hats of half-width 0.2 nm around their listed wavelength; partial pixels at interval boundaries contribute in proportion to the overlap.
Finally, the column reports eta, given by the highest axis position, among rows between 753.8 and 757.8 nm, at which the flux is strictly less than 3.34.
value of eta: 757.60 nm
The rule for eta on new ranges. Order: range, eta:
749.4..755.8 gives 755.60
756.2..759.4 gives 758.40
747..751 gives 750.80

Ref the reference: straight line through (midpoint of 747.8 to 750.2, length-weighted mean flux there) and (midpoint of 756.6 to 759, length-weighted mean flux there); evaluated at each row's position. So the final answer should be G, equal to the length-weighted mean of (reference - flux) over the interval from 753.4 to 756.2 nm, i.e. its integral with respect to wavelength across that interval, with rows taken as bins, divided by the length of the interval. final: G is 0.09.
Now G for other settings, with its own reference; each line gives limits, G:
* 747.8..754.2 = 0.04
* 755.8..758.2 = 0.03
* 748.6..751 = 0.12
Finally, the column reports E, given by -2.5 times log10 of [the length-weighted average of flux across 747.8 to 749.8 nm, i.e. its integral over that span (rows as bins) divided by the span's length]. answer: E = -1.33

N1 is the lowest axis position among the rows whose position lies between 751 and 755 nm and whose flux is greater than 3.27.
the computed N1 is 751.20 nm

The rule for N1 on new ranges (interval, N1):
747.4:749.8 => 747.60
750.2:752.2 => 751.20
